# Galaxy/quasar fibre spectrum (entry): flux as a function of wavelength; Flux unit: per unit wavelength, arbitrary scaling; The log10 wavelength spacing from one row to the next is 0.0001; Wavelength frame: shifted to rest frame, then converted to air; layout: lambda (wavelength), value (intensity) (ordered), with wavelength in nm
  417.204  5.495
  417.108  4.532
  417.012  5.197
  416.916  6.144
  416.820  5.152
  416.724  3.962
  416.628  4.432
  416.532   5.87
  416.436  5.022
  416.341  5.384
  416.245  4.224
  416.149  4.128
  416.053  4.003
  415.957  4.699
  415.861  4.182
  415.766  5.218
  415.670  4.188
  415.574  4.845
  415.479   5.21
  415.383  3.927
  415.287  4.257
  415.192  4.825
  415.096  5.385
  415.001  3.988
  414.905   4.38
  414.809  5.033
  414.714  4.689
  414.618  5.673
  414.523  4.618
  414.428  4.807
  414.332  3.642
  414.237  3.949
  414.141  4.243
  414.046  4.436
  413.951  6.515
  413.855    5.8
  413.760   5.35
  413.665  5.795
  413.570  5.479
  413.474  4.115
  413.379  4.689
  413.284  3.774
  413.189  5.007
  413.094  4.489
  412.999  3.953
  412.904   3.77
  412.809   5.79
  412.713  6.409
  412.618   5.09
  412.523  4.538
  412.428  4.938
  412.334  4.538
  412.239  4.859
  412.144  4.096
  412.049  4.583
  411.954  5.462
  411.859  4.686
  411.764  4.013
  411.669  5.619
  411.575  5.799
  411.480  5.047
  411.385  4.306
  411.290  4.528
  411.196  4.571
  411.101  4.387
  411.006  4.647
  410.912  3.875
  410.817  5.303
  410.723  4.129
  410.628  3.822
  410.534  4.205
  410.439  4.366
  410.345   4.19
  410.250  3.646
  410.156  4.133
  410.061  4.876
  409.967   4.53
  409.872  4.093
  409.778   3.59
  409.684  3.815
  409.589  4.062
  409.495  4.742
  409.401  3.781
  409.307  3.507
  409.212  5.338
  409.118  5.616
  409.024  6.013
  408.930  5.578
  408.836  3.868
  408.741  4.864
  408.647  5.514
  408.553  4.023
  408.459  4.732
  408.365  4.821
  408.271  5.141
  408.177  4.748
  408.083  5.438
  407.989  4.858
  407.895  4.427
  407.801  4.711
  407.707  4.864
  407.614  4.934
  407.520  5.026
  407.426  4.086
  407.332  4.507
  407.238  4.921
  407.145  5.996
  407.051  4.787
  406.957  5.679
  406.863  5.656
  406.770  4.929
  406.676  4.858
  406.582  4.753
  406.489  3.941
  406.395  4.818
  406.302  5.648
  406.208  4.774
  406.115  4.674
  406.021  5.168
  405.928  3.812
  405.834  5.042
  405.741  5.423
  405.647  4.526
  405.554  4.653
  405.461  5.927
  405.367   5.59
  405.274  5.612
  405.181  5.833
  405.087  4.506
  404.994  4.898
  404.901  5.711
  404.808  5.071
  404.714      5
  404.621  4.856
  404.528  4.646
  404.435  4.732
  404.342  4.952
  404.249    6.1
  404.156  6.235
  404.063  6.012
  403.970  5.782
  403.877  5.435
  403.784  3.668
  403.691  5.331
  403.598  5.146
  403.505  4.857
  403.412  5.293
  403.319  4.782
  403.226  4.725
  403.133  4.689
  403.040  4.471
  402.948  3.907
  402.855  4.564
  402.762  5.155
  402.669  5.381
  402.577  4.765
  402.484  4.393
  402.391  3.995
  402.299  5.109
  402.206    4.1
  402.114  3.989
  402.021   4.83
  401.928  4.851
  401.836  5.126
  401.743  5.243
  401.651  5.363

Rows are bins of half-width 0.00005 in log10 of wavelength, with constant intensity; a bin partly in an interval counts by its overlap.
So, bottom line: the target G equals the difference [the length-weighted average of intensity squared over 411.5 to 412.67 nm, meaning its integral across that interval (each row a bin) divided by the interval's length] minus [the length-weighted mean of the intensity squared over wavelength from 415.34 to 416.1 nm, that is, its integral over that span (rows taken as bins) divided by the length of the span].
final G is 3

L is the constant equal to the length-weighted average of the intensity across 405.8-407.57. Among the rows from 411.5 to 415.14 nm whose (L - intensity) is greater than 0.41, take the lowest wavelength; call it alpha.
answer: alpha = 411.764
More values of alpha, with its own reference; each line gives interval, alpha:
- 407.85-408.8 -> 407.895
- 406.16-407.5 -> 406.489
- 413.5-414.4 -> 414.046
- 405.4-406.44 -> 405.928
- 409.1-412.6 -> 409.307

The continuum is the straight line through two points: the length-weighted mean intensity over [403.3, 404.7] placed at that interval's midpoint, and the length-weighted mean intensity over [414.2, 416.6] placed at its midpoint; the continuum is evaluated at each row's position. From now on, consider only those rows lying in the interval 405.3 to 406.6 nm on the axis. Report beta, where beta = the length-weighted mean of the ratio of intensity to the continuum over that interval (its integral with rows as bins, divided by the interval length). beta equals 0.97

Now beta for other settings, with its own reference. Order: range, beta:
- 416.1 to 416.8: 1.03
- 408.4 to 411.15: 0.91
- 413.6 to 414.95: 1.05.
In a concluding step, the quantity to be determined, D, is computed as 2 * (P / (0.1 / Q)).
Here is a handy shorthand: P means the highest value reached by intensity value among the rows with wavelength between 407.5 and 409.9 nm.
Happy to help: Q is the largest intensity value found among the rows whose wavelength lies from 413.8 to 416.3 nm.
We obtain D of 783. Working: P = 6.013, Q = 6.515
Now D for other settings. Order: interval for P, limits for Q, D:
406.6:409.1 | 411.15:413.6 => 771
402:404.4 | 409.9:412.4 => 723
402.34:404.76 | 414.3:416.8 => 732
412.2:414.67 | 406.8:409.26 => 783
